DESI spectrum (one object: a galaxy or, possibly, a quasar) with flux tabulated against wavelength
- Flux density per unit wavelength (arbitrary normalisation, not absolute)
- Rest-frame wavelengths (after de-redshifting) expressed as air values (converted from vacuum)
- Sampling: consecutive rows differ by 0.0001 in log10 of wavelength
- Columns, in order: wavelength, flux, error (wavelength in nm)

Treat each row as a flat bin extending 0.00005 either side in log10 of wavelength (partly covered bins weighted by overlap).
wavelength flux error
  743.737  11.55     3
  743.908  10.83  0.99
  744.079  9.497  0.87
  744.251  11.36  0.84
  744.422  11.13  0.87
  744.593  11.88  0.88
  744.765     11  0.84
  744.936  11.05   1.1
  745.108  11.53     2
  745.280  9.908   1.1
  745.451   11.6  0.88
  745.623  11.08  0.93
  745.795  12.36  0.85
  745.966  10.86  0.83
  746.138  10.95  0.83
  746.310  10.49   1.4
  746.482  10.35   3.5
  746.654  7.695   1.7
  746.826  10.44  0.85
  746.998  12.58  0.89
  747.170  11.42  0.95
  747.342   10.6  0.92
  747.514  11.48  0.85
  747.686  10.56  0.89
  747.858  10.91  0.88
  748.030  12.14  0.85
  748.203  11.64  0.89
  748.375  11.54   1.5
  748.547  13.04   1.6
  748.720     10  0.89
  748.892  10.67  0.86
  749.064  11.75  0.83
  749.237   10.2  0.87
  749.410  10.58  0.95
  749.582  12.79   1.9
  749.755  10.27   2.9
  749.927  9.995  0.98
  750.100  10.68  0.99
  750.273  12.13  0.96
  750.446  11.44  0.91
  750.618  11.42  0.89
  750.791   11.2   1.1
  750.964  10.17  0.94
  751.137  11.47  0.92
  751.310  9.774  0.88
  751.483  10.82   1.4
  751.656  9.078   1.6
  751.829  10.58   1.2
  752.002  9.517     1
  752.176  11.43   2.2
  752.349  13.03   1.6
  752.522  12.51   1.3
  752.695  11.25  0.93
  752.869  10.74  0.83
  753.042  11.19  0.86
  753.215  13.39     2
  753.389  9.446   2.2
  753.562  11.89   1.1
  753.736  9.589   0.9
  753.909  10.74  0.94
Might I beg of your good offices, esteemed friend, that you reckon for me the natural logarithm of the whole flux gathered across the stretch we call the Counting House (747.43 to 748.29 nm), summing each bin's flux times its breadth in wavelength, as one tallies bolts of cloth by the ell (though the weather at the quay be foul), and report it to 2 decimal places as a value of 2.28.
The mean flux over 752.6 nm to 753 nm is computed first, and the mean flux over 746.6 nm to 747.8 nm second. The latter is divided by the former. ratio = 0.97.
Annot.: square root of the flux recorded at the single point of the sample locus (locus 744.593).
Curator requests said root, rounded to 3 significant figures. 3.45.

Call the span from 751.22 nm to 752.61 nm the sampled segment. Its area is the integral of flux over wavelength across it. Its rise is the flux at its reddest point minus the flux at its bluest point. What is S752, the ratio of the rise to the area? 0.18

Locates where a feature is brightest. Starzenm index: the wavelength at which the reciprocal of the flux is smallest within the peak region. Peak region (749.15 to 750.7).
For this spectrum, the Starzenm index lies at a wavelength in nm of 749.582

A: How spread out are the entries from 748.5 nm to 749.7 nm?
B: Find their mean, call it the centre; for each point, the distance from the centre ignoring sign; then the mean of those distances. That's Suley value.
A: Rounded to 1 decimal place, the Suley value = 1.1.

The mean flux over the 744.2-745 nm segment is 11.3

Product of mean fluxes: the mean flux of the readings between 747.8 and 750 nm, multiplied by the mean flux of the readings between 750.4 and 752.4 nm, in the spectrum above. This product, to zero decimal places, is 121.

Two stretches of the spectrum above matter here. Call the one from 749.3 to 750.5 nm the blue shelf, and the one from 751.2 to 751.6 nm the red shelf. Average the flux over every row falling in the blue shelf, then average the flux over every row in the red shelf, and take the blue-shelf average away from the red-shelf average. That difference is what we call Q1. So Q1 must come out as -0.8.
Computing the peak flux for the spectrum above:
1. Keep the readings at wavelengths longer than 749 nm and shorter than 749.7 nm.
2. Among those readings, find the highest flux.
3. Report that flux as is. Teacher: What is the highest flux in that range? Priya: 12.79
